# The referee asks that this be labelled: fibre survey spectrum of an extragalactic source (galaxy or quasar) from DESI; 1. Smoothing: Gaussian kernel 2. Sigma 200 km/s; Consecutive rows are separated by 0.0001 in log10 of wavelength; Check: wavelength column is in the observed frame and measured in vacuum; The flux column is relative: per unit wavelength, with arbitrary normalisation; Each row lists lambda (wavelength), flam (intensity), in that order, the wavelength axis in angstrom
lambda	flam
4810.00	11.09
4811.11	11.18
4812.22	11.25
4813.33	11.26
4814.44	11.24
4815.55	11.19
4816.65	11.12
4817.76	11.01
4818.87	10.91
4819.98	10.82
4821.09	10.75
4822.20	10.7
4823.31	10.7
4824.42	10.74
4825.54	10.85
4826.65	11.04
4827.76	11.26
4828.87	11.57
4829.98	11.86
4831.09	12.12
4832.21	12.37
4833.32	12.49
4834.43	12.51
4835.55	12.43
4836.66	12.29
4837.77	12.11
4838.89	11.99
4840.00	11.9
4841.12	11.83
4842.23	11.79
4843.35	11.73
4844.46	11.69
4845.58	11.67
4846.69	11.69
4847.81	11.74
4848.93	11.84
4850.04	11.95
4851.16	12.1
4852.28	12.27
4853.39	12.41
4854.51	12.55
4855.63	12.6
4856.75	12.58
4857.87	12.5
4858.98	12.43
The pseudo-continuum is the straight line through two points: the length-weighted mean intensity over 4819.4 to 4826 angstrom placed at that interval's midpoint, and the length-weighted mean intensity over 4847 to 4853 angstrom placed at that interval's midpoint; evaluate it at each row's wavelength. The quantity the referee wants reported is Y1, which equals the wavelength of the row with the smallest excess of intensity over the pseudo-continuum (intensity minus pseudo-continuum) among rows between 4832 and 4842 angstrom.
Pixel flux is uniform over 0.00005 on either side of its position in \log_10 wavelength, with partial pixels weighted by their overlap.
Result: 4841.12 angstrom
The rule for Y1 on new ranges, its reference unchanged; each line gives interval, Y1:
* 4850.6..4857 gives 4851.16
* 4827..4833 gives 4827.76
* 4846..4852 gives 4847.81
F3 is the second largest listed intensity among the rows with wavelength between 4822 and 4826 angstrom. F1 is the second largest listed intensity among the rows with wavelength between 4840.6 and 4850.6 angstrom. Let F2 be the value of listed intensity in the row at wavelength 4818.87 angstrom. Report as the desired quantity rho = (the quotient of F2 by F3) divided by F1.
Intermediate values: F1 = 11.84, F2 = 10.91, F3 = 10.74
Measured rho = 0.086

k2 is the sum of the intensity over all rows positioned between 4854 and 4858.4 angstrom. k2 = 50.2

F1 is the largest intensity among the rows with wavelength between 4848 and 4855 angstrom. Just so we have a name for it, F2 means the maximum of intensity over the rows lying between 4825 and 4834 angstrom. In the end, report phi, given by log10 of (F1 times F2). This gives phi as 2.20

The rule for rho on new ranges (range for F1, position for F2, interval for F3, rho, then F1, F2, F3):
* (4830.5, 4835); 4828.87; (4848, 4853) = 0.077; 12.49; 11.57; 12.1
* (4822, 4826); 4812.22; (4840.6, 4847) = 0.089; 10.74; 11.25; 11.79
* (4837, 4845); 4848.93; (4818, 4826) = 0.091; 11.99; 11.84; 10.85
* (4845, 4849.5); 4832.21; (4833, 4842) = 0.084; 11.74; 12.37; 12.49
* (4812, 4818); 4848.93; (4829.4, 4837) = 0.084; 11.25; 11.84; 12.49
